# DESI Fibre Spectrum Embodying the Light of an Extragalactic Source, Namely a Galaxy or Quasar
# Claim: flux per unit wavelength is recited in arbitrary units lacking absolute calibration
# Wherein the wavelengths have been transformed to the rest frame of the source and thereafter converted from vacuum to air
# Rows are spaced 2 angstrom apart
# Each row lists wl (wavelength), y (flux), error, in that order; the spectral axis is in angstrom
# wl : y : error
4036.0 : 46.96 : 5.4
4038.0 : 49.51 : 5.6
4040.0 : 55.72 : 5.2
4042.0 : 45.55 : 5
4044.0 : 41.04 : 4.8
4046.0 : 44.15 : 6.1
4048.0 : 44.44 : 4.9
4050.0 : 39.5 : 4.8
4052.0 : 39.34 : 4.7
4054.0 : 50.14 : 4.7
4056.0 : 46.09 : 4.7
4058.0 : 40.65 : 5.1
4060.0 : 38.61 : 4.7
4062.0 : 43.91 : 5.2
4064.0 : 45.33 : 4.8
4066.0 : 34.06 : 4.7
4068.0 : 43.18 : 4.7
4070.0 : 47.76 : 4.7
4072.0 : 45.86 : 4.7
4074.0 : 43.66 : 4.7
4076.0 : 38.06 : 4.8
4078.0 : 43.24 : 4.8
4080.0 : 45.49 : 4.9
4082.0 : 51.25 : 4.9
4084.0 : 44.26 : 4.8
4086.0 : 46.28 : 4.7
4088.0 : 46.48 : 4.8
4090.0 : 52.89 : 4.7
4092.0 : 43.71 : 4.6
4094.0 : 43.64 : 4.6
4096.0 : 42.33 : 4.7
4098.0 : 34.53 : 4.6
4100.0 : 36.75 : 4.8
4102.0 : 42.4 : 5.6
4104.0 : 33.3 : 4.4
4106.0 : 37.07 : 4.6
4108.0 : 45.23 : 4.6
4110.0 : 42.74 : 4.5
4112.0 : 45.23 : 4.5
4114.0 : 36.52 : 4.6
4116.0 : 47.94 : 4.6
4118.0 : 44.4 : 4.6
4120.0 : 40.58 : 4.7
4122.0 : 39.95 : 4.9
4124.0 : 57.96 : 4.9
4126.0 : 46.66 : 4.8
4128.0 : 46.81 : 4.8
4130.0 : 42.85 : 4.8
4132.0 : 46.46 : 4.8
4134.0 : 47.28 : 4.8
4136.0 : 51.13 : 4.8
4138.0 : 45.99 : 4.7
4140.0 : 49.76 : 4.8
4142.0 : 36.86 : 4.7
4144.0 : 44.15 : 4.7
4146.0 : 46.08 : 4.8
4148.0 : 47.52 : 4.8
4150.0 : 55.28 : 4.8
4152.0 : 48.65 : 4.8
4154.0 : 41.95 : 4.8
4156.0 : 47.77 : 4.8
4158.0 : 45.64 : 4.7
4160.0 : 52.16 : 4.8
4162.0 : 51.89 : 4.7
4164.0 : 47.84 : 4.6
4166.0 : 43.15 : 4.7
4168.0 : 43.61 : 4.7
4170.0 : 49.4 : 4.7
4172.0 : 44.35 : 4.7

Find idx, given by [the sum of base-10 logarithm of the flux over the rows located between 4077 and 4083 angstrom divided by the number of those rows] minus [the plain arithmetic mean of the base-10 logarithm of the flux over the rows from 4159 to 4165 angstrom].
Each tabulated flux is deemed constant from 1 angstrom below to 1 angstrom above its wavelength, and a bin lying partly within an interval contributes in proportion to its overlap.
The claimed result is -0.04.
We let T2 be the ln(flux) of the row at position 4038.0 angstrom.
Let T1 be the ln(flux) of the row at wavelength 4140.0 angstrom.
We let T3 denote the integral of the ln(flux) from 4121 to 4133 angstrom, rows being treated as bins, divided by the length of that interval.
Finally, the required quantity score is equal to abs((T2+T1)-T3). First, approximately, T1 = 3.91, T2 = 3.90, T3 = 3.84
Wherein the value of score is 4.0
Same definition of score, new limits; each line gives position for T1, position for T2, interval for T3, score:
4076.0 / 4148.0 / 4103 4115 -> 3.8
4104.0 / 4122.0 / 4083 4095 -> 3.4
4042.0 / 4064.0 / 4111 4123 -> 3.9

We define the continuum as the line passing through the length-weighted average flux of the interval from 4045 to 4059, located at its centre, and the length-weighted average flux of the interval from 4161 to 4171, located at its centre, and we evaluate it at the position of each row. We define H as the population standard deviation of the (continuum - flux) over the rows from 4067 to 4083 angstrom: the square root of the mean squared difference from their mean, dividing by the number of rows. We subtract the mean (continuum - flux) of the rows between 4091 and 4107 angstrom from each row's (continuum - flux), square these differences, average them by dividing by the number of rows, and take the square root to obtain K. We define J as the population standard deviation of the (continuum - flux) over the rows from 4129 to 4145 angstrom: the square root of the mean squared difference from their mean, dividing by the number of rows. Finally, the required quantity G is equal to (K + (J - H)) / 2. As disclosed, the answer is 2.35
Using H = 3.6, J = 4.2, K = 4.09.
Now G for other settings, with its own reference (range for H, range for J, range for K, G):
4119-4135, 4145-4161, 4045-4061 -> 1.19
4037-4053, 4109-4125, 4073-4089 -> 2.06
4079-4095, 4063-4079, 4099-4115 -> 2.54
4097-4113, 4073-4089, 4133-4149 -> 1.55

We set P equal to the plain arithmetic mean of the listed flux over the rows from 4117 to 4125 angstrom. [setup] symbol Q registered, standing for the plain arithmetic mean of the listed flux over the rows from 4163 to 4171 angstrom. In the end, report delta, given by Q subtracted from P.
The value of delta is -0.3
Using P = 45.7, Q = 46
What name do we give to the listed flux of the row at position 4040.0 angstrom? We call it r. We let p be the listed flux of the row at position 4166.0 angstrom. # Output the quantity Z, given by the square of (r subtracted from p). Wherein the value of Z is 158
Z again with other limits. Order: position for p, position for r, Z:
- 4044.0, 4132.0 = 29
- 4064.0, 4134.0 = 4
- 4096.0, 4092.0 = 2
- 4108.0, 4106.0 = 67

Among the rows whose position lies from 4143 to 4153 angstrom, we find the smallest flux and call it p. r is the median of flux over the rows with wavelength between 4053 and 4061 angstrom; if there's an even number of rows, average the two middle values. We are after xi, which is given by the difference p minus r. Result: 0.8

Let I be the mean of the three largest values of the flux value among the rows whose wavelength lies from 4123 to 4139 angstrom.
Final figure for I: 52.1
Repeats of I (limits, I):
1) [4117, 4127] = 49.7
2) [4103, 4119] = 46.1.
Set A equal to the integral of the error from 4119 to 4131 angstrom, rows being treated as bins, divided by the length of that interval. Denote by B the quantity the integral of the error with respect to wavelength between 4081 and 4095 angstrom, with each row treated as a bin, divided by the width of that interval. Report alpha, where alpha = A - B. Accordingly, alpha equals 0.09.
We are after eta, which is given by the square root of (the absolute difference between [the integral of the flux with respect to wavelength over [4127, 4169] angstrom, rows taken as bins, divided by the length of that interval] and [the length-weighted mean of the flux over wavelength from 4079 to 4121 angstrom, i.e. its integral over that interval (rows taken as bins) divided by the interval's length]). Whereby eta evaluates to 1.95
